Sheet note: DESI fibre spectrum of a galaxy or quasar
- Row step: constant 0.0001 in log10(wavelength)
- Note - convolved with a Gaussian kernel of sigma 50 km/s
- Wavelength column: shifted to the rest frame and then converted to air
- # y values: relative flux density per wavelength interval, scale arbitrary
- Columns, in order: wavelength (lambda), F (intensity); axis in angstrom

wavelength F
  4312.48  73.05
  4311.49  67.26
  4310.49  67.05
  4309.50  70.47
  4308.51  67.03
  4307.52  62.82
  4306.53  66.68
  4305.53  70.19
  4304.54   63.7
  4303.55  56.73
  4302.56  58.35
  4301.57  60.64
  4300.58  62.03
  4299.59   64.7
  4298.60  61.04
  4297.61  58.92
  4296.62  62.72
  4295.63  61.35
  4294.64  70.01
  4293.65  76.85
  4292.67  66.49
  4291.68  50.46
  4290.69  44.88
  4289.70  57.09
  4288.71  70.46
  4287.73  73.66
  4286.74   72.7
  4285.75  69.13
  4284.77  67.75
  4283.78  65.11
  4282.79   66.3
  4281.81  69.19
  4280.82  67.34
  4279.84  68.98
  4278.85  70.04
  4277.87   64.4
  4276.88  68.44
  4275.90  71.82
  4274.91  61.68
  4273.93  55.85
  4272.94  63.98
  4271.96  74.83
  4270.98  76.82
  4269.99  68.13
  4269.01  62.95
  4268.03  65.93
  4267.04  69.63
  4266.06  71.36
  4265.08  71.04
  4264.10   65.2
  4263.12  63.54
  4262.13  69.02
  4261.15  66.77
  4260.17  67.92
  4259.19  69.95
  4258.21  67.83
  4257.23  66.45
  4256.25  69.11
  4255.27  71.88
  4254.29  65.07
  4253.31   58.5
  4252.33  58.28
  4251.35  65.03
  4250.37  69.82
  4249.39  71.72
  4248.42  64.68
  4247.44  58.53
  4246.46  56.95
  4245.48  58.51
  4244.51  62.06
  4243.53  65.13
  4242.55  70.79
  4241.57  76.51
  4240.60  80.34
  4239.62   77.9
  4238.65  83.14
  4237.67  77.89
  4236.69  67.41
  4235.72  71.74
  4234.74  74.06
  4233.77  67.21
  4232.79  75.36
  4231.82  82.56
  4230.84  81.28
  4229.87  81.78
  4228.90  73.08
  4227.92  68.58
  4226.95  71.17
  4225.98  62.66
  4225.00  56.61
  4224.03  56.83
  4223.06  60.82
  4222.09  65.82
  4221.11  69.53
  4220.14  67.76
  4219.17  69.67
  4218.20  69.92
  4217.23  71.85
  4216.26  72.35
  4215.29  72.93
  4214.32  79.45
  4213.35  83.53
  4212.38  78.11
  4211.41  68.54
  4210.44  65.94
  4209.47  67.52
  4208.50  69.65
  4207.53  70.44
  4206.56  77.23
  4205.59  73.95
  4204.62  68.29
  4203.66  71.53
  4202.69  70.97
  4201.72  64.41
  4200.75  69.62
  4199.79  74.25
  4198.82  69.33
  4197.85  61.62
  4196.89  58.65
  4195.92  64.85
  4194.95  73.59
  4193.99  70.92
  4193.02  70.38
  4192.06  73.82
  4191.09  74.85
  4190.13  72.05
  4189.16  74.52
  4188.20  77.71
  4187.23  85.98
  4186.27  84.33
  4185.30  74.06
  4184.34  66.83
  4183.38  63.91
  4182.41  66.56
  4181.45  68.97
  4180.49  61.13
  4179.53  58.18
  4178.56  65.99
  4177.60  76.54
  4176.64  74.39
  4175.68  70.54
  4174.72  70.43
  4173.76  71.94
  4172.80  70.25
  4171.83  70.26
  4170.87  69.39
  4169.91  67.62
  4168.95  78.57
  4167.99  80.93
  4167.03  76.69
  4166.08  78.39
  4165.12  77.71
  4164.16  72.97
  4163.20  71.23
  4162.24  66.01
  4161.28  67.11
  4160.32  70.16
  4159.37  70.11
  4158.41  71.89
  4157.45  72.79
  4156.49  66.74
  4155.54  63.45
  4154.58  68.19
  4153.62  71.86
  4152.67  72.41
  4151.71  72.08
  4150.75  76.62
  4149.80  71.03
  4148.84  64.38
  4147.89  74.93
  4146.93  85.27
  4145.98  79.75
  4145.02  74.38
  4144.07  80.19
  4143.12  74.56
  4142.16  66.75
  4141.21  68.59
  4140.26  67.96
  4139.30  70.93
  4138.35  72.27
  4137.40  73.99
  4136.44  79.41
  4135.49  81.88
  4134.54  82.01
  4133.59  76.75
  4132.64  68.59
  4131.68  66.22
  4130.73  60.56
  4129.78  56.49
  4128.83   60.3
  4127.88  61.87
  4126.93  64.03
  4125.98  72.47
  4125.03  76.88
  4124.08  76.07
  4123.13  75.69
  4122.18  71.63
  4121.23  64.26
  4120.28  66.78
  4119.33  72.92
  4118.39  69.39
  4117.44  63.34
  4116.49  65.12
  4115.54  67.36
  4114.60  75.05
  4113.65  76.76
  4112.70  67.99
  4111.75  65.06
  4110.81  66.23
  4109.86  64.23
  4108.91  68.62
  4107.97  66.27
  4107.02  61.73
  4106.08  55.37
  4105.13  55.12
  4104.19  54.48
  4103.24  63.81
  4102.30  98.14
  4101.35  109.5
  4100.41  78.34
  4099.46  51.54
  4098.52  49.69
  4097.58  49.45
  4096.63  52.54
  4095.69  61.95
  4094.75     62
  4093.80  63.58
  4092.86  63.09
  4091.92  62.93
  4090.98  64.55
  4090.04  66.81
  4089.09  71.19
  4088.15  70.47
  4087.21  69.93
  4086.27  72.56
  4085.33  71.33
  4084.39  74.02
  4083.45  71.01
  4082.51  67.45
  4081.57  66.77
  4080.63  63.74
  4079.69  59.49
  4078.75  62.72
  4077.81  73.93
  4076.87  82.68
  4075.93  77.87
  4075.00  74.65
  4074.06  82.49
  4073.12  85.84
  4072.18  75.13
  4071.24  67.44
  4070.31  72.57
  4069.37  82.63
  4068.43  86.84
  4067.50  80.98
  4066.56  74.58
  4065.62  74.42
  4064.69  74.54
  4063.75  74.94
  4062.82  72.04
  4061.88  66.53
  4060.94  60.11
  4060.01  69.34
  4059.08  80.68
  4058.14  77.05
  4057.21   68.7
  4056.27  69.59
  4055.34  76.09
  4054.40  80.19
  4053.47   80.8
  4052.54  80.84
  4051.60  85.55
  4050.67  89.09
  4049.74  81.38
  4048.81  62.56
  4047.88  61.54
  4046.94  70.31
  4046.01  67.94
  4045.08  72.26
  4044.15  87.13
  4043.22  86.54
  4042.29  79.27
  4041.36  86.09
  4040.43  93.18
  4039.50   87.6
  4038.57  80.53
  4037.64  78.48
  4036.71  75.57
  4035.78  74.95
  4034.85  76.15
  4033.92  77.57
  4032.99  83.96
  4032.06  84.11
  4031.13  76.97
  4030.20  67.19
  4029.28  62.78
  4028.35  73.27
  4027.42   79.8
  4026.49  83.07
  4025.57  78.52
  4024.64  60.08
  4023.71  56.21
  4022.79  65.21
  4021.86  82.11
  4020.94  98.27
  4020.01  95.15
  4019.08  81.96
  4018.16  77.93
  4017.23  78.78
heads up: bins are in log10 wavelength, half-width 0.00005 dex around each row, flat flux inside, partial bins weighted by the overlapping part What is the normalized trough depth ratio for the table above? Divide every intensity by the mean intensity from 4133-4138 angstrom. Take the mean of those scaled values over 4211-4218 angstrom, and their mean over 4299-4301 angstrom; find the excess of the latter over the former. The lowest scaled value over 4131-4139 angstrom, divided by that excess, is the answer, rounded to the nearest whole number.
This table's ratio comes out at -6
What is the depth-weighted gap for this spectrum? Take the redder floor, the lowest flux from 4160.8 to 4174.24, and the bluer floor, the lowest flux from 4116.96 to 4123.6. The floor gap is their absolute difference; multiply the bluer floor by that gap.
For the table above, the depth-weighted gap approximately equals 169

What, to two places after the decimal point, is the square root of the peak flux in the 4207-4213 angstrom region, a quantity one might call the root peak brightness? 8.84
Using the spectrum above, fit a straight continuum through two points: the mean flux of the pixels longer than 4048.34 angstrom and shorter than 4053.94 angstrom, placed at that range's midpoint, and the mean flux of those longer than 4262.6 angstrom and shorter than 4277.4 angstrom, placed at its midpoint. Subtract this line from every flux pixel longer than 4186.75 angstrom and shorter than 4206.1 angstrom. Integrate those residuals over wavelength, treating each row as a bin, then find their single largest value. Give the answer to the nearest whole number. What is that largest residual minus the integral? 25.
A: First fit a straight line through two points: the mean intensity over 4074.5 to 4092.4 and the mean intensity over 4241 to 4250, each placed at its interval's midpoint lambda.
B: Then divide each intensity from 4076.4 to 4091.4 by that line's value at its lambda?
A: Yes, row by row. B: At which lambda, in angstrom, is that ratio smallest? 4079.69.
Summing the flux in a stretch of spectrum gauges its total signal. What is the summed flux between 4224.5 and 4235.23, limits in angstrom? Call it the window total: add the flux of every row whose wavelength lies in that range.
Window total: 794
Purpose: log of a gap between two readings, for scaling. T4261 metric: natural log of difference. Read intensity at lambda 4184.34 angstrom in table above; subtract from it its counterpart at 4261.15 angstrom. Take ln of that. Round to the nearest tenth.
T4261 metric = -2.8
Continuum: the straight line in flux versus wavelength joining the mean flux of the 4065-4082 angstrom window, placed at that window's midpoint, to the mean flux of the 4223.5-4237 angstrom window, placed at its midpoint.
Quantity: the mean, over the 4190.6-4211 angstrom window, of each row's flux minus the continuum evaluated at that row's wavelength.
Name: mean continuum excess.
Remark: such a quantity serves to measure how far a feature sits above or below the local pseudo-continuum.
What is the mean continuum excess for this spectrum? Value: -1.9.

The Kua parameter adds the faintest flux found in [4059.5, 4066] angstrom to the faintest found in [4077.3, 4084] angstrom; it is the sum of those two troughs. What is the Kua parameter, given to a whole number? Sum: 120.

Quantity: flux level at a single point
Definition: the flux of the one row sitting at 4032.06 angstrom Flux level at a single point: 84.11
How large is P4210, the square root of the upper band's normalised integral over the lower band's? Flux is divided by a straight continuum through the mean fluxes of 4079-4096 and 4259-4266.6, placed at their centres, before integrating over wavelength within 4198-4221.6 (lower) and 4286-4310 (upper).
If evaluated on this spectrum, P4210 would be 0.949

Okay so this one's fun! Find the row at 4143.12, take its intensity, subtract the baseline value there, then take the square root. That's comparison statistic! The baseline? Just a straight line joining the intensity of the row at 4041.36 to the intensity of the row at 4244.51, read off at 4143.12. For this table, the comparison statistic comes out 0.7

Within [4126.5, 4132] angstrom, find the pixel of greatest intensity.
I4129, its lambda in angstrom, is 4131.68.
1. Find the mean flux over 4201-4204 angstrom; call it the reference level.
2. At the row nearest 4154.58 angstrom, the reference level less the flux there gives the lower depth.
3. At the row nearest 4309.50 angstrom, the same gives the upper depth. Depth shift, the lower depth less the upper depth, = 2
